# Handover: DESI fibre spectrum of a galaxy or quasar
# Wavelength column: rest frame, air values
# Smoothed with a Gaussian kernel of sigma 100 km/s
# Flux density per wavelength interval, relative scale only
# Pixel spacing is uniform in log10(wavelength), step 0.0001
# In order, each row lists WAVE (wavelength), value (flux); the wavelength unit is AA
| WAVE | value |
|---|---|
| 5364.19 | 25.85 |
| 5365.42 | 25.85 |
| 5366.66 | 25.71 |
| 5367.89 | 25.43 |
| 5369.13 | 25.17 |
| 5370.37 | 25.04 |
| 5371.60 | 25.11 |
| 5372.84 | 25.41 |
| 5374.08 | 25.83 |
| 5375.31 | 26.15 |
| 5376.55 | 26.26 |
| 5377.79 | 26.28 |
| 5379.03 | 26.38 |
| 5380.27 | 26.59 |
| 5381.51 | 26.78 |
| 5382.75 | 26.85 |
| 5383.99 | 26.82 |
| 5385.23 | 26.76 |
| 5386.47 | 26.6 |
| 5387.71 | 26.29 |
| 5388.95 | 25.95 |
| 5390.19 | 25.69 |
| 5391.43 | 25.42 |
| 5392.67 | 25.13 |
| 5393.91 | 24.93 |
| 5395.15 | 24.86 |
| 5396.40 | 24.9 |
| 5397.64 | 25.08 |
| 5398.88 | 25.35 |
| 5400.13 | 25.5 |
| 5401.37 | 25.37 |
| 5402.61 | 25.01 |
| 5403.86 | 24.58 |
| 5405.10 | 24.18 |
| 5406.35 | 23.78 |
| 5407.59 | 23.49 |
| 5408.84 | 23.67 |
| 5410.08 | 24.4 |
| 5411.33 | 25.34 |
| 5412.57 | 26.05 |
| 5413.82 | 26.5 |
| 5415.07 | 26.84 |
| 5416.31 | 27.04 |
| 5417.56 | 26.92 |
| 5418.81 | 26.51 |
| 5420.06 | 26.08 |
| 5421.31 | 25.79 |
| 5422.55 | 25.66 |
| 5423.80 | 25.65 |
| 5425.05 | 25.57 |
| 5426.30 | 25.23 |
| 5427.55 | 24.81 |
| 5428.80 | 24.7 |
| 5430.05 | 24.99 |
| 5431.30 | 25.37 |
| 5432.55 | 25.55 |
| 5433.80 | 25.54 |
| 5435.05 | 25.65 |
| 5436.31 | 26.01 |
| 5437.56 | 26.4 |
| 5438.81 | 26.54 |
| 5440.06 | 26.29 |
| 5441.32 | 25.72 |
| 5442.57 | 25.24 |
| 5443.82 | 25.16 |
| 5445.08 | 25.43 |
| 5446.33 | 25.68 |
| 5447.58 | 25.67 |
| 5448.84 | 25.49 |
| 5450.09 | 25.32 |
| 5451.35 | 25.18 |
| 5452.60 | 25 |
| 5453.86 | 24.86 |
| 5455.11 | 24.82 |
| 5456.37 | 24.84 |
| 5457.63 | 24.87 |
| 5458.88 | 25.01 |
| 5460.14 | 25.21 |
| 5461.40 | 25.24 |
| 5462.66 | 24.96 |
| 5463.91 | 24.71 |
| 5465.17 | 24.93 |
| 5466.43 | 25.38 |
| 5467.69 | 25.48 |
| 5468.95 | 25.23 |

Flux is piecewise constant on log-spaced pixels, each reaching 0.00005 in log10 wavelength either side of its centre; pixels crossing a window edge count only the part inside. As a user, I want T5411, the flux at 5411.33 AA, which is 25.34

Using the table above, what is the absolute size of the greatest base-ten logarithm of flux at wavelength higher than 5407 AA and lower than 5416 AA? 1.43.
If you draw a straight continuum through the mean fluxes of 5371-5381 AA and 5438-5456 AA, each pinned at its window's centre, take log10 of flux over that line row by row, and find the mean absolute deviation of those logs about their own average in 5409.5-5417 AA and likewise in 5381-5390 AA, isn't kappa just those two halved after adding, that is 0.0087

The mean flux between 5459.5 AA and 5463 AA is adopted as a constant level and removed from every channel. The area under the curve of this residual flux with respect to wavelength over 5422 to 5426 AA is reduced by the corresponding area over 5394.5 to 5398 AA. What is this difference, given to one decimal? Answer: 2.5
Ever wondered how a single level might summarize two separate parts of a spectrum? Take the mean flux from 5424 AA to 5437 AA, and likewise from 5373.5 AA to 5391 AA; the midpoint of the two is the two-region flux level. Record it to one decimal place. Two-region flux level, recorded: 25.9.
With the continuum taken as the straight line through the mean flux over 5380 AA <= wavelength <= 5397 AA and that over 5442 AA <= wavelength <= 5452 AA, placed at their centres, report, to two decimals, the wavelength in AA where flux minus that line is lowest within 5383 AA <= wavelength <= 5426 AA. 5407.59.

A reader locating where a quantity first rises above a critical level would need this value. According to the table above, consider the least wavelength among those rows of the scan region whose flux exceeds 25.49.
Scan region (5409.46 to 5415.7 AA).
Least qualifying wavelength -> 5412.57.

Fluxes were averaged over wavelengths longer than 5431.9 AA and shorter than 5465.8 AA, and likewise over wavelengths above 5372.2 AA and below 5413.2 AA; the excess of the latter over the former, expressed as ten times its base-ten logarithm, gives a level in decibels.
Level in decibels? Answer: -9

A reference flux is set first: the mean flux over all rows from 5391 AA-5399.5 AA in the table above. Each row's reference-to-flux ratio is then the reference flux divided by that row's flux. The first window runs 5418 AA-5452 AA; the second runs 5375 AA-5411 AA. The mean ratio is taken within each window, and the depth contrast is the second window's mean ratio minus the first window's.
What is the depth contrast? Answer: 0.006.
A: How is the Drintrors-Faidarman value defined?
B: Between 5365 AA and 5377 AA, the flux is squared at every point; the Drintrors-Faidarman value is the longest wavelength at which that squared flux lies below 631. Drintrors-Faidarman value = 5371.60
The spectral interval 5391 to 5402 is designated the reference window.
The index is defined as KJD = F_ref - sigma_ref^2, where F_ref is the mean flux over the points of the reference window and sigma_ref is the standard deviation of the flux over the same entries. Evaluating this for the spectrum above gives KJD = 25.1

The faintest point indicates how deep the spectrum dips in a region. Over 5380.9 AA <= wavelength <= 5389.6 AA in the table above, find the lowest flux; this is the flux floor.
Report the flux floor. 25.95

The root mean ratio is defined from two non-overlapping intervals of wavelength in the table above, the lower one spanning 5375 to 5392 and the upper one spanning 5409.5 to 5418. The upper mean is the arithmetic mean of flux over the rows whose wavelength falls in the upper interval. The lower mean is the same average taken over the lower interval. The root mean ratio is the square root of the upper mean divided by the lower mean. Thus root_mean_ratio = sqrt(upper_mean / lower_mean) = 0.996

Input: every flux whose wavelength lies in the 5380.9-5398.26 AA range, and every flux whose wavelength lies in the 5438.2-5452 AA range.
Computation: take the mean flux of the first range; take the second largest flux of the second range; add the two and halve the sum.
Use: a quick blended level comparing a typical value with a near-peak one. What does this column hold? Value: 26.1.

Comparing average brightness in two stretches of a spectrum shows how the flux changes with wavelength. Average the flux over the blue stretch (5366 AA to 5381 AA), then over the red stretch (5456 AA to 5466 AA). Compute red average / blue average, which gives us 0.969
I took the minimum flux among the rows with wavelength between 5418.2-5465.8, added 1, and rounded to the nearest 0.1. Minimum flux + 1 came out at 25.7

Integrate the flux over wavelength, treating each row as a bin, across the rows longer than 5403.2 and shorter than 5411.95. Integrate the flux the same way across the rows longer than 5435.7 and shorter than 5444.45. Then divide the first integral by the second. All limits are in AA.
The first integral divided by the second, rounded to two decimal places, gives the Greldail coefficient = 0.93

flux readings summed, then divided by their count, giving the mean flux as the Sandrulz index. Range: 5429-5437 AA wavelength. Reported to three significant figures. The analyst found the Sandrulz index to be 25.5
